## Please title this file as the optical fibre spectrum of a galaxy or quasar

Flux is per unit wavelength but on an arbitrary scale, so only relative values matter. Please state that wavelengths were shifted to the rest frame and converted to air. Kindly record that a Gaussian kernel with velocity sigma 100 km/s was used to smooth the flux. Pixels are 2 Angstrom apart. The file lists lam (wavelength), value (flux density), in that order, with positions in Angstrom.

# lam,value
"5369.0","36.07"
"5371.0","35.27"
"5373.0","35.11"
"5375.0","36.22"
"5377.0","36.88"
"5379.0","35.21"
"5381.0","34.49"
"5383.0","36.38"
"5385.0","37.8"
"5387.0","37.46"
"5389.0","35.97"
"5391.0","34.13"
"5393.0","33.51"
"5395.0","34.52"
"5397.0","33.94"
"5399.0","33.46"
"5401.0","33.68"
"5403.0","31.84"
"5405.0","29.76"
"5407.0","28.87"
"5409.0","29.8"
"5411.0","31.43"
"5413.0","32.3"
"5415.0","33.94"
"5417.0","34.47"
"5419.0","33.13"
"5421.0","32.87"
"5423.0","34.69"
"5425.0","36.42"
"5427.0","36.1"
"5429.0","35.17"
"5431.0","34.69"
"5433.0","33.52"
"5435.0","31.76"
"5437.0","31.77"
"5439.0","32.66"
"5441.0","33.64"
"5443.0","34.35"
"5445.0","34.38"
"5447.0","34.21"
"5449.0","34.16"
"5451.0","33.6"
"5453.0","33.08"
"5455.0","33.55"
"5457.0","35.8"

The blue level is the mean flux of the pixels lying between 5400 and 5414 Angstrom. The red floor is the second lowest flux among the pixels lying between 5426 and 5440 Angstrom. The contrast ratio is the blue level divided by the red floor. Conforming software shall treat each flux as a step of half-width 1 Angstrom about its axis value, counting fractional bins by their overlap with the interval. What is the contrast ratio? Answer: 0.98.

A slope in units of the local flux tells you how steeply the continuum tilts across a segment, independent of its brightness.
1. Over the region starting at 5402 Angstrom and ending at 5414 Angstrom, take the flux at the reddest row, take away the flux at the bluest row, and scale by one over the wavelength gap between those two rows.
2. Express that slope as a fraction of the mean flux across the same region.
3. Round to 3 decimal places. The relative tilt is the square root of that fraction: 0.039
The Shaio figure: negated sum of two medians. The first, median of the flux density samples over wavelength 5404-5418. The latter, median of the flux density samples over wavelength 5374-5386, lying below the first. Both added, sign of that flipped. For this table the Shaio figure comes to -68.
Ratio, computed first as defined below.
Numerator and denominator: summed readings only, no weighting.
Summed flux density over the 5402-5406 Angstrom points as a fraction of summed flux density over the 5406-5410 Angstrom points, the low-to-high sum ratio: 1.05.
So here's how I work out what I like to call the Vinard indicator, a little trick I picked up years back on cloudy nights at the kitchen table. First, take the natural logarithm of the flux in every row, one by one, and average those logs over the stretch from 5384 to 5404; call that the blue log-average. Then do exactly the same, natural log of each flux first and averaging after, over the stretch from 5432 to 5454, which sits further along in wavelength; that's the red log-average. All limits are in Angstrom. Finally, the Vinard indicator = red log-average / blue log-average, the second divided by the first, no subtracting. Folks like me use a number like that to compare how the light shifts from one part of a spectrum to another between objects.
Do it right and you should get 0.990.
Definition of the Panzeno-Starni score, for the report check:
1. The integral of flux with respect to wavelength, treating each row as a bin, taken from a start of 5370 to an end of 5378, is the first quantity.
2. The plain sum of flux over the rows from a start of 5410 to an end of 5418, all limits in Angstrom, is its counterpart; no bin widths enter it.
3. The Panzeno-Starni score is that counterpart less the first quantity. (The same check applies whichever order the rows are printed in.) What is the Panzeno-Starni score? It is -155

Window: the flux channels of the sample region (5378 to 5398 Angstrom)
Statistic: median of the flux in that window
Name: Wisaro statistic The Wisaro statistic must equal 34.9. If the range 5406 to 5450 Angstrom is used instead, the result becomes 33.8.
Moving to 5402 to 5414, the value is 30.6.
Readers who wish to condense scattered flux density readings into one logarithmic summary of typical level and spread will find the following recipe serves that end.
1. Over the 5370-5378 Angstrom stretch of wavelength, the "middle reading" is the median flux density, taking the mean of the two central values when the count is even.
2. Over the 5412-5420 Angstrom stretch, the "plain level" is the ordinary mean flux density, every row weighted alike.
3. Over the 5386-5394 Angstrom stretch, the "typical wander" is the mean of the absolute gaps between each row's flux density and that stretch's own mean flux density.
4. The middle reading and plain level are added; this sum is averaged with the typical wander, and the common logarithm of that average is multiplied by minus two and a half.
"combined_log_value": -3.87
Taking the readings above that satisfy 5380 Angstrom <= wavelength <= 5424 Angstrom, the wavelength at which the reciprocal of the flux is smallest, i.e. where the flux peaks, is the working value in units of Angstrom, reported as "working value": 5385.0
